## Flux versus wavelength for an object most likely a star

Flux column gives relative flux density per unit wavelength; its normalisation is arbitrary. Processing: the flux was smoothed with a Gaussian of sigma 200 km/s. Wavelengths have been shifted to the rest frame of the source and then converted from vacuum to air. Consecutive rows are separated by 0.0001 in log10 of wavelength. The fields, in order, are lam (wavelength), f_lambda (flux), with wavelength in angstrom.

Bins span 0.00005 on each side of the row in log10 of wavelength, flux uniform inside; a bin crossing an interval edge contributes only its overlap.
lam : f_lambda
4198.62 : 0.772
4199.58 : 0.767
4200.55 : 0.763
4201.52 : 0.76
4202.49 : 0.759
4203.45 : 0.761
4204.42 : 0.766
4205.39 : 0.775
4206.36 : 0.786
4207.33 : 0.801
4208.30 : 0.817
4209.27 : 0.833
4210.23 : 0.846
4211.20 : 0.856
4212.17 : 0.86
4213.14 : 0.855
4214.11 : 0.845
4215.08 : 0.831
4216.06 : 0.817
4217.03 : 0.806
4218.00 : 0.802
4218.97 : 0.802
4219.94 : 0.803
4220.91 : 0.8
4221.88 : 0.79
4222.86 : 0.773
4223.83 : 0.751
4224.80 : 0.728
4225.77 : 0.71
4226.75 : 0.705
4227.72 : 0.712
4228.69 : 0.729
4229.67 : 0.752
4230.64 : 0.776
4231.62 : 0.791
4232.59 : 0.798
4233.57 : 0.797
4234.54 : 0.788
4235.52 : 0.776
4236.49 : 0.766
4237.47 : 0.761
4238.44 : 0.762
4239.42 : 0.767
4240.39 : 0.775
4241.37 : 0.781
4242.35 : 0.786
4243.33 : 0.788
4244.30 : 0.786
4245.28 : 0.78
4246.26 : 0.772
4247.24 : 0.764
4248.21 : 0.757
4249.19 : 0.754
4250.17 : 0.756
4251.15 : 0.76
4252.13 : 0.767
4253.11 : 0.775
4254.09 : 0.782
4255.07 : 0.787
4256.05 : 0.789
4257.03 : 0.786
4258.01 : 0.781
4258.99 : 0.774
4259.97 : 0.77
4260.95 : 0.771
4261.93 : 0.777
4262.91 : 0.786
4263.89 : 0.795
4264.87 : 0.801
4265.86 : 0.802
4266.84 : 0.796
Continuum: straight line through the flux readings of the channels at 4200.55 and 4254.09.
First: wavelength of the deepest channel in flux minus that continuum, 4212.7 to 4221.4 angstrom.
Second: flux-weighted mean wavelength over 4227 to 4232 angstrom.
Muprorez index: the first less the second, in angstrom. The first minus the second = -8.8 angstrom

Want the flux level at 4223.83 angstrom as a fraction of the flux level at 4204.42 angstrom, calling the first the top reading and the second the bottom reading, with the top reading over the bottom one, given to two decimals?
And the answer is 0.98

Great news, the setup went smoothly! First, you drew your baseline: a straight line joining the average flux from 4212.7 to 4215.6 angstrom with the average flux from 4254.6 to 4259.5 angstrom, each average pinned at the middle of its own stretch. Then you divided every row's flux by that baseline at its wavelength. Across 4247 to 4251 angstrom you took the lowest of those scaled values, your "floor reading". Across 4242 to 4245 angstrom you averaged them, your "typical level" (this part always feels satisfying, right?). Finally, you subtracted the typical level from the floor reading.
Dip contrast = -0.03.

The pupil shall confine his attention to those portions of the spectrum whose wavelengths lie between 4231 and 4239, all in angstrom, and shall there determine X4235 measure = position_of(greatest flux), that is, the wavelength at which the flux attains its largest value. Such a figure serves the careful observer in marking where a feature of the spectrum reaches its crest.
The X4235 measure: 4232.59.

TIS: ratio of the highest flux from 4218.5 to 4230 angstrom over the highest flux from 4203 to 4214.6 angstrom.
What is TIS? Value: 0.93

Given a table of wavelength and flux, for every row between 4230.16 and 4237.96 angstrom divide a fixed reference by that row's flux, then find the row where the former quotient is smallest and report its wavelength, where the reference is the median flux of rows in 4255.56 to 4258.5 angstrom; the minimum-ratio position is 4232.59 angstrom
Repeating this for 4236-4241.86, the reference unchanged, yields 4241.37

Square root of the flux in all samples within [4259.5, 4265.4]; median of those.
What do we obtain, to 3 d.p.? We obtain 0.884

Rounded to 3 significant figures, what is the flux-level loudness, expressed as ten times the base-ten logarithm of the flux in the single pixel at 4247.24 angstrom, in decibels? -1.17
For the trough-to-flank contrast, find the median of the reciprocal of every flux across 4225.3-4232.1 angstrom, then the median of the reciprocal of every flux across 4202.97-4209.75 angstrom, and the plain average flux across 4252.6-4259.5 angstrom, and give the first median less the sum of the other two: -0.68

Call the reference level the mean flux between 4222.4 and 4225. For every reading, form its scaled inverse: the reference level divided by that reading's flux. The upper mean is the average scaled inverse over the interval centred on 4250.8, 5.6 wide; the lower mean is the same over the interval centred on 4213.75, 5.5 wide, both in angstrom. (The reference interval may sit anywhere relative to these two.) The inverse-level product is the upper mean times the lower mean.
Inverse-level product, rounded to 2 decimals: 0.88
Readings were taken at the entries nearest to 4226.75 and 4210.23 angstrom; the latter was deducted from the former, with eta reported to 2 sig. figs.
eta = -0.14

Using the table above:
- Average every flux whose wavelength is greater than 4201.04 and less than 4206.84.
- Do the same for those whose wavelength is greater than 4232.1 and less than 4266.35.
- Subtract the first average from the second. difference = 0.01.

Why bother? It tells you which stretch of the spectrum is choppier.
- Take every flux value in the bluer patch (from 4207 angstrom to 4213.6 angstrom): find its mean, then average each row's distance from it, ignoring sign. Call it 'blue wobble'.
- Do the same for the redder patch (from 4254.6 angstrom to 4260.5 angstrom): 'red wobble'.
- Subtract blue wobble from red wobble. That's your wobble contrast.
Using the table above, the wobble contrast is -0.012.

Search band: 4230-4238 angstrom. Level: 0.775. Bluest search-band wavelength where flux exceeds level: 4230.64 angstrom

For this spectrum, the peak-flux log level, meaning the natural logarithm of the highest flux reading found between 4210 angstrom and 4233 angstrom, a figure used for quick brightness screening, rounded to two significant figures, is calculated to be -0.15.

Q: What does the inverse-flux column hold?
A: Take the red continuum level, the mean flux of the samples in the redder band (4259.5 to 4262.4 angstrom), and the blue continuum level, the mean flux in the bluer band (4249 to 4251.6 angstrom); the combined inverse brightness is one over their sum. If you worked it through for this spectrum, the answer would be 0.654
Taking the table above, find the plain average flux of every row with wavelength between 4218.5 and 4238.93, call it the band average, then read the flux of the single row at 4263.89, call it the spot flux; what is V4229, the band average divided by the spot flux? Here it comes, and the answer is 0.96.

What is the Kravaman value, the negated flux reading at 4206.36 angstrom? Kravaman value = -0.79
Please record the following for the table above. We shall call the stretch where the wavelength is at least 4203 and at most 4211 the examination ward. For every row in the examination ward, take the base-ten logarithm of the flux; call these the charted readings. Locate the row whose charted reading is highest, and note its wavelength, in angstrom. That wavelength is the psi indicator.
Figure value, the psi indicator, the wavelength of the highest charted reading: 4210.23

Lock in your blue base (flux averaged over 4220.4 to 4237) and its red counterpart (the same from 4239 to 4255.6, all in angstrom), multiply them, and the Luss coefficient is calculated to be 0.588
